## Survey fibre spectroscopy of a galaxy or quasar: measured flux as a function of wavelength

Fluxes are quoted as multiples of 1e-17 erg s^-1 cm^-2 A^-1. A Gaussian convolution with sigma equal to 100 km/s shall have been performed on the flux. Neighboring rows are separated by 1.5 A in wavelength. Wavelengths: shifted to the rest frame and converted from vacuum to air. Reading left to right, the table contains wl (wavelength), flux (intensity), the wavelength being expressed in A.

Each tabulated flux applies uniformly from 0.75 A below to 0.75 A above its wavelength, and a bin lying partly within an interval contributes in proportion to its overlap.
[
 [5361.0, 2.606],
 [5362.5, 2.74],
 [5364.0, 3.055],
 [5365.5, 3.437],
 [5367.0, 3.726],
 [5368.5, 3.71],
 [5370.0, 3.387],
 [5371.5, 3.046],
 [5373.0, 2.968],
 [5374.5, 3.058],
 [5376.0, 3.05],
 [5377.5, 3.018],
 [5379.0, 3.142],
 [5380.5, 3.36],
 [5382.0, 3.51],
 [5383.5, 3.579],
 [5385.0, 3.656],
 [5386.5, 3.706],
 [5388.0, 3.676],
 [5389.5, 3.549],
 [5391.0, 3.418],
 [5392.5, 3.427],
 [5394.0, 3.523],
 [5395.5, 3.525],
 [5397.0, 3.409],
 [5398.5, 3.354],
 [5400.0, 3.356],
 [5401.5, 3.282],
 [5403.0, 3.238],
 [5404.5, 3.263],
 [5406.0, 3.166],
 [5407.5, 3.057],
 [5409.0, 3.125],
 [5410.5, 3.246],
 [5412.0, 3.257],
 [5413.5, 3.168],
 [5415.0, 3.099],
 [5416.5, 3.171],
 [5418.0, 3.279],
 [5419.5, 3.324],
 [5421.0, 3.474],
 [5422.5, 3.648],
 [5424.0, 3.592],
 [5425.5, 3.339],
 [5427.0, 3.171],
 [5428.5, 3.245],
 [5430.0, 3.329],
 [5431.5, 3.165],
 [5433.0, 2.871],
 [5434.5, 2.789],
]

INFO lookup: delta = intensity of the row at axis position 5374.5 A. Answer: 3.058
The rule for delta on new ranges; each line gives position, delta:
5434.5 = 2.789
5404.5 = 3.263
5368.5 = 3.71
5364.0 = 3.055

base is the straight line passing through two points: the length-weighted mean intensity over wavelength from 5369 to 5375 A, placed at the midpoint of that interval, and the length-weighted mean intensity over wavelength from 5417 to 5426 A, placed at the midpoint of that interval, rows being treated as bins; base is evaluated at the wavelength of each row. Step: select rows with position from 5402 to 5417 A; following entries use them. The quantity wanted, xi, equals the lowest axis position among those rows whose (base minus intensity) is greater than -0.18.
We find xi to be 5403.0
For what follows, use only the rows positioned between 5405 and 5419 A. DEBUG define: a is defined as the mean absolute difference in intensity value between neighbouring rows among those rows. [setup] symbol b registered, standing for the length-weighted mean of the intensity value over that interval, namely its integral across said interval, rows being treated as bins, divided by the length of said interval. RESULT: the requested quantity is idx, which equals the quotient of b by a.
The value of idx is 39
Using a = 0.08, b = 3.18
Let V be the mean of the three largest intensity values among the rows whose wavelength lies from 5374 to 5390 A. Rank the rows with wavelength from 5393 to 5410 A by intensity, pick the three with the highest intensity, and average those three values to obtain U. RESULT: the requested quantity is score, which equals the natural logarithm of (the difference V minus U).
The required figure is -1.6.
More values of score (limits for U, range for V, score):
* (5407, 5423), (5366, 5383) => -1.8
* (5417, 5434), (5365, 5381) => -2.9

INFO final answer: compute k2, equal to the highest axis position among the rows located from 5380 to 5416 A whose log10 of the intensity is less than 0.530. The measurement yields 5415.0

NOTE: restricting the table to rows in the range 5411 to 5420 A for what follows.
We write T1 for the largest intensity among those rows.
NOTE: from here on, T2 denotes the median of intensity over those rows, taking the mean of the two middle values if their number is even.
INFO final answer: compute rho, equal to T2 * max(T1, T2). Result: 10.7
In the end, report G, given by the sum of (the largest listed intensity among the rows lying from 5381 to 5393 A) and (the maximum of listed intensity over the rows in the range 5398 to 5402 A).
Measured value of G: 7.06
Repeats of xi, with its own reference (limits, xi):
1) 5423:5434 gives 5424.0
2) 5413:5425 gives 5413.5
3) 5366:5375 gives 5371.5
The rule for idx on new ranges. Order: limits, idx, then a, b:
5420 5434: 21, 0.16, 3.31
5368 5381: 21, 0.15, 3.18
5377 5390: 33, 0.11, 3.47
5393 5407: 64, 0.05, 3.34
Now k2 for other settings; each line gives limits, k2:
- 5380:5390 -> 5380.5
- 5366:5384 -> 5380.5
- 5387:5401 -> 5400.0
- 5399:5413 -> 5412.0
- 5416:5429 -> 5428.5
